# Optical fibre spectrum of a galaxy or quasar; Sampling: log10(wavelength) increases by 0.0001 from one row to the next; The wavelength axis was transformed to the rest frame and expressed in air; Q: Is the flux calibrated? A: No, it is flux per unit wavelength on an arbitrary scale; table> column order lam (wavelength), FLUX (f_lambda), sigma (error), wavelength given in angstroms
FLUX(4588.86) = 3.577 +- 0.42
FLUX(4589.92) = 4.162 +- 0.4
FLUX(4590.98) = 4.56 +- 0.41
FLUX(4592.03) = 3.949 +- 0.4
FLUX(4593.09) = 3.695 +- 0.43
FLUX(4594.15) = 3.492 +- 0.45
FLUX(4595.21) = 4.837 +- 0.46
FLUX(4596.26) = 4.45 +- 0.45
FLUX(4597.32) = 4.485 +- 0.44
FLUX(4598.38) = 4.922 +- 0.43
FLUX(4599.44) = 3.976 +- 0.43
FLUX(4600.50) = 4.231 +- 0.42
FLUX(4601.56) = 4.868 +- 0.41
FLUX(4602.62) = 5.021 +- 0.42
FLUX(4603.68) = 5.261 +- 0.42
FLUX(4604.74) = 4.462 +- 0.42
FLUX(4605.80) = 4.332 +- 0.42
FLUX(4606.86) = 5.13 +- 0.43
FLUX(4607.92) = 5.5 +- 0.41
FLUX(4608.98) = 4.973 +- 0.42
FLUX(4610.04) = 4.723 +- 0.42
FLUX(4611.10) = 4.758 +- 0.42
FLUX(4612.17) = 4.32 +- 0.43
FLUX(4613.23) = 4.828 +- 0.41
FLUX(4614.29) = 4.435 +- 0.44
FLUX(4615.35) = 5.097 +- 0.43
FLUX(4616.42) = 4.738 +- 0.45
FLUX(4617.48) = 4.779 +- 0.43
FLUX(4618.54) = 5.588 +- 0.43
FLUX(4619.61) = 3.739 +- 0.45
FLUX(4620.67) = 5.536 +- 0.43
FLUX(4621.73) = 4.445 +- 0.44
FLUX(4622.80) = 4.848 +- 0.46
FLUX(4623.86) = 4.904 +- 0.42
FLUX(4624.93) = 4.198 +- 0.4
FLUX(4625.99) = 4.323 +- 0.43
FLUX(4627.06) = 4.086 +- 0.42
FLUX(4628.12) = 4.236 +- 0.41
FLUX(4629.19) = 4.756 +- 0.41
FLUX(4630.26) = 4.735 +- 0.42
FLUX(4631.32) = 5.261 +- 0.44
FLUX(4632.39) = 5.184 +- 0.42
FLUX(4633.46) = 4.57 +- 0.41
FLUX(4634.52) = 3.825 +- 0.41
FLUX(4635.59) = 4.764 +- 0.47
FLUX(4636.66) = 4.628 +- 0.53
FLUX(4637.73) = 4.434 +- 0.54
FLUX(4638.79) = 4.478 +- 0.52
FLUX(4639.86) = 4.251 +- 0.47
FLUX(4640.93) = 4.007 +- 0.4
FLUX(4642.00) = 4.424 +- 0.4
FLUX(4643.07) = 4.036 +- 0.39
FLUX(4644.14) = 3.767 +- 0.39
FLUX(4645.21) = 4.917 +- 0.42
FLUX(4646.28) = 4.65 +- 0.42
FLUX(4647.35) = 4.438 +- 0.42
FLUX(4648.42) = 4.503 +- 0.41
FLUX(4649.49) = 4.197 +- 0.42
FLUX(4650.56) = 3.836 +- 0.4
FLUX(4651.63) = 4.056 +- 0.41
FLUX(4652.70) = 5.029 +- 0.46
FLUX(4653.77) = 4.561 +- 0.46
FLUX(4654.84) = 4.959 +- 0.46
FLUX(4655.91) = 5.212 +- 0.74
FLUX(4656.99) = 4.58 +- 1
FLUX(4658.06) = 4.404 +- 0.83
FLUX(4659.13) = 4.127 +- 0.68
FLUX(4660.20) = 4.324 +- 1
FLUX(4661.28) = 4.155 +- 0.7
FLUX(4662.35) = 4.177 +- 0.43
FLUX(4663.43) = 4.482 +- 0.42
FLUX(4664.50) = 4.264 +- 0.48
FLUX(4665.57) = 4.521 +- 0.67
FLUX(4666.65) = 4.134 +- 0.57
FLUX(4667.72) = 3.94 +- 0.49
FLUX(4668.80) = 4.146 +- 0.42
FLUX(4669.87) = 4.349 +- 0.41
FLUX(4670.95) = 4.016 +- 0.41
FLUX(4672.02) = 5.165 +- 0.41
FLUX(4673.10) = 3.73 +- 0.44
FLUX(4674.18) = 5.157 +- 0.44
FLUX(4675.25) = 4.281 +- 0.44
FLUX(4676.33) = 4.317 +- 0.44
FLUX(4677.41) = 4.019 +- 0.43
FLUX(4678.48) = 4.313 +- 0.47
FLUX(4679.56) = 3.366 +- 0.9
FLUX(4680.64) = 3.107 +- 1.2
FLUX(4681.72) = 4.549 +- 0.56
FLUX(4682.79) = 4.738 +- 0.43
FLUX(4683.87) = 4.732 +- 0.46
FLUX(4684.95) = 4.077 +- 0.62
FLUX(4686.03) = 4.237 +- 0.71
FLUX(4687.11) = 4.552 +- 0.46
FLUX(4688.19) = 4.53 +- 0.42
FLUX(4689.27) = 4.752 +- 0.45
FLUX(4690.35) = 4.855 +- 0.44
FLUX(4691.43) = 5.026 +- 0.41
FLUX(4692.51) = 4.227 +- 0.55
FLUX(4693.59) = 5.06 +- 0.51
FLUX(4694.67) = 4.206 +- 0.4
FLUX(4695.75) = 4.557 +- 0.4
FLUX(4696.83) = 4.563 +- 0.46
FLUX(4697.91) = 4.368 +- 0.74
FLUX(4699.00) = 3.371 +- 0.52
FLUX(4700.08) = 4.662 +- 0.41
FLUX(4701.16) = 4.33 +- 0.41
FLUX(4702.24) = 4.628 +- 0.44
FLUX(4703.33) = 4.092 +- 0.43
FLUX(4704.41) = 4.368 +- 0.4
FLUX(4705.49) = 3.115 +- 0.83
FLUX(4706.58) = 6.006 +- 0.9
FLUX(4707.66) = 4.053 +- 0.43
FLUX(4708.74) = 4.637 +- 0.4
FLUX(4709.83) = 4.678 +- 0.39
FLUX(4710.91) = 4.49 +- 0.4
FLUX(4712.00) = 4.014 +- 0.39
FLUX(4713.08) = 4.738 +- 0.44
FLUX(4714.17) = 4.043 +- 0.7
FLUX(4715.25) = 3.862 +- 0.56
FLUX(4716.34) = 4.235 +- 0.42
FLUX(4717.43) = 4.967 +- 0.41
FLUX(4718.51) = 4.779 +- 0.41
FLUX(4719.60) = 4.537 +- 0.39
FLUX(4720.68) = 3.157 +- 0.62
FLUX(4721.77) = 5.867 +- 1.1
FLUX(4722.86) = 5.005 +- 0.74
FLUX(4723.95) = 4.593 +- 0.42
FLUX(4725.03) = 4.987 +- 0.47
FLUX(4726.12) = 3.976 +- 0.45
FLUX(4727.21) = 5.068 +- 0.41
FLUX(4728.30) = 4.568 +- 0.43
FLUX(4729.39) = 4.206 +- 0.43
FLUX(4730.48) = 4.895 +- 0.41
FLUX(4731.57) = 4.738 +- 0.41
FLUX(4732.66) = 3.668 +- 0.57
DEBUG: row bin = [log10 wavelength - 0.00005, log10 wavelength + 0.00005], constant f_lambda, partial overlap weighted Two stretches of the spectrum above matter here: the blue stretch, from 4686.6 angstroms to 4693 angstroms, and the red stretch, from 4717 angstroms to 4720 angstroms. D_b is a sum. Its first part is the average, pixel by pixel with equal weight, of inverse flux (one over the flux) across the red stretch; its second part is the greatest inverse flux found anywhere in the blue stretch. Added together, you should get 0.447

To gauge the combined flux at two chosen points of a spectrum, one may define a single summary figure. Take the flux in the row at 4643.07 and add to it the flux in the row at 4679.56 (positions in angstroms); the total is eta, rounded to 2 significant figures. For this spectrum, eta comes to 7.4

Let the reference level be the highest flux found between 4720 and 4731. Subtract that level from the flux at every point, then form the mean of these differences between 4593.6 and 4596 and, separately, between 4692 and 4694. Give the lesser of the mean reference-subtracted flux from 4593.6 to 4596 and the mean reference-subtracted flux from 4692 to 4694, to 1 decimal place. -1.7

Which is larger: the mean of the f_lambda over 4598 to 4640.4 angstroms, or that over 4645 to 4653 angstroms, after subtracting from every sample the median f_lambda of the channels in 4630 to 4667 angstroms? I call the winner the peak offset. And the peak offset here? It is 0.24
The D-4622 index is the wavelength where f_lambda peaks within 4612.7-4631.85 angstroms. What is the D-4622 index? 4618.54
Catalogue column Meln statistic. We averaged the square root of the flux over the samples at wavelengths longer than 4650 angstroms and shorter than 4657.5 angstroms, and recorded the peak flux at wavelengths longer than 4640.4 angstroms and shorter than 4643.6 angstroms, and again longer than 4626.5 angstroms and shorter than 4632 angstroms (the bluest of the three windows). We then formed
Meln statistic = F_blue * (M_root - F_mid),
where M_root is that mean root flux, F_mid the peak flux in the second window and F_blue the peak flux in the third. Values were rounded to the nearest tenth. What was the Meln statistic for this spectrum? -12.0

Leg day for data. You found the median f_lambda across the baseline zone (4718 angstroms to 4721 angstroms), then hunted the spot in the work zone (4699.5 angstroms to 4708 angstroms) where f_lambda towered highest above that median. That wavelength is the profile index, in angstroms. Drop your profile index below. 4706.58 angstroms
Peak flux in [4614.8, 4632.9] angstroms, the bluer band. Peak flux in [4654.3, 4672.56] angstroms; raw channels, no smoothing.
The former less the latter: 0.4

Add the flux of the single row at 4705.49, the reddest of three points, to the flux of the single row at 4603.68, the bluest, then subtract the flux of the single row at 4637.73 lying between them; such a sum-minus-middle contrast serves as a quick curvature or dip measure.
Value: 3.9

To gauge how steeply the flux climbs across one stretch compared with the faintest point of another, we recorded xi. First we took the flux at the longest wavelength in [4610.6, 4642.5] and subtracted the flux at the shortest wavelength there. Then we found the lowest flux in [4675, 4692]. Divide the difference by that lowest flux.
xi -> -0.11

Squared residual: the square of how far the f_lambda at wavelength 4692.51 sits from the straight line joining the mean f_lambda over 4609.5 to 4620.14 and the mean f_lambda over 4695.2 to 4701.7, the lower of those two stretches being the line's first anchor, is 0.012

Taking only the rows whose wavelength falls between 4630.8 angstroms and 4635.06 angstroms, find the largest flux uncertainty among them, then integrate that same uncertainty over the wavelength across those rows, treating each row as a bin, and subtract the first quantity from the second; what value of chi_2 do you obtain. 1.35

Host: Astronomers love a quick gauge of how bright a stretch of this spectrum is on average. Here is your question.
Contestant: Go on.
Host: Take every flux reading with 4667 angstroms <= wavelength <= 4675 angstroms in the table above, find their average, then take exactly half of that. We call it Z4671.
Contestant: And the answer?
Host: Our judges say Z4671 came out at 2.18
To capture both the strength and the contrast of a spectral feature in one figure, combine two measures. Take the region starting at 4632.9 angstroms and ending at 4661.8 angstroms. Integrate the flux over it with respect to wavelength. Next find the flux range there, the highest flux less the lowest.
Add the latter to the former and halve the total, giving 64.5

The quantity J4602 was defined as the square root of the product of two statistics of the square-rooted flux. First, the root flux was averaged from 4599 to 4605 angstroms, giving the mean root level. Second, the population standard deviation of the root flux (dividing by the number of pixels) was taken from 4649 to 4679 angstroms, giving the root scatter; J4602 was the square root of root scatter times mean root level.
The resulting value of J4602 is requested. 0.45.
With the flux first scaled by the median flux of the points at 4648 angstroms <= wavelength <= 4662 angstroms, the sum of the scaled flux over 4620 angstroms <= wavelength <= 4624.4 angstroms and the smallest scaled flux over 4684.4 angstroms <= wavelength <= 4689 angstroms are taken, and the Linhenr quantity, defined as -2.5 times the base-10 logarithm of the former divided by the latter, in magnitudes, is -1.71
